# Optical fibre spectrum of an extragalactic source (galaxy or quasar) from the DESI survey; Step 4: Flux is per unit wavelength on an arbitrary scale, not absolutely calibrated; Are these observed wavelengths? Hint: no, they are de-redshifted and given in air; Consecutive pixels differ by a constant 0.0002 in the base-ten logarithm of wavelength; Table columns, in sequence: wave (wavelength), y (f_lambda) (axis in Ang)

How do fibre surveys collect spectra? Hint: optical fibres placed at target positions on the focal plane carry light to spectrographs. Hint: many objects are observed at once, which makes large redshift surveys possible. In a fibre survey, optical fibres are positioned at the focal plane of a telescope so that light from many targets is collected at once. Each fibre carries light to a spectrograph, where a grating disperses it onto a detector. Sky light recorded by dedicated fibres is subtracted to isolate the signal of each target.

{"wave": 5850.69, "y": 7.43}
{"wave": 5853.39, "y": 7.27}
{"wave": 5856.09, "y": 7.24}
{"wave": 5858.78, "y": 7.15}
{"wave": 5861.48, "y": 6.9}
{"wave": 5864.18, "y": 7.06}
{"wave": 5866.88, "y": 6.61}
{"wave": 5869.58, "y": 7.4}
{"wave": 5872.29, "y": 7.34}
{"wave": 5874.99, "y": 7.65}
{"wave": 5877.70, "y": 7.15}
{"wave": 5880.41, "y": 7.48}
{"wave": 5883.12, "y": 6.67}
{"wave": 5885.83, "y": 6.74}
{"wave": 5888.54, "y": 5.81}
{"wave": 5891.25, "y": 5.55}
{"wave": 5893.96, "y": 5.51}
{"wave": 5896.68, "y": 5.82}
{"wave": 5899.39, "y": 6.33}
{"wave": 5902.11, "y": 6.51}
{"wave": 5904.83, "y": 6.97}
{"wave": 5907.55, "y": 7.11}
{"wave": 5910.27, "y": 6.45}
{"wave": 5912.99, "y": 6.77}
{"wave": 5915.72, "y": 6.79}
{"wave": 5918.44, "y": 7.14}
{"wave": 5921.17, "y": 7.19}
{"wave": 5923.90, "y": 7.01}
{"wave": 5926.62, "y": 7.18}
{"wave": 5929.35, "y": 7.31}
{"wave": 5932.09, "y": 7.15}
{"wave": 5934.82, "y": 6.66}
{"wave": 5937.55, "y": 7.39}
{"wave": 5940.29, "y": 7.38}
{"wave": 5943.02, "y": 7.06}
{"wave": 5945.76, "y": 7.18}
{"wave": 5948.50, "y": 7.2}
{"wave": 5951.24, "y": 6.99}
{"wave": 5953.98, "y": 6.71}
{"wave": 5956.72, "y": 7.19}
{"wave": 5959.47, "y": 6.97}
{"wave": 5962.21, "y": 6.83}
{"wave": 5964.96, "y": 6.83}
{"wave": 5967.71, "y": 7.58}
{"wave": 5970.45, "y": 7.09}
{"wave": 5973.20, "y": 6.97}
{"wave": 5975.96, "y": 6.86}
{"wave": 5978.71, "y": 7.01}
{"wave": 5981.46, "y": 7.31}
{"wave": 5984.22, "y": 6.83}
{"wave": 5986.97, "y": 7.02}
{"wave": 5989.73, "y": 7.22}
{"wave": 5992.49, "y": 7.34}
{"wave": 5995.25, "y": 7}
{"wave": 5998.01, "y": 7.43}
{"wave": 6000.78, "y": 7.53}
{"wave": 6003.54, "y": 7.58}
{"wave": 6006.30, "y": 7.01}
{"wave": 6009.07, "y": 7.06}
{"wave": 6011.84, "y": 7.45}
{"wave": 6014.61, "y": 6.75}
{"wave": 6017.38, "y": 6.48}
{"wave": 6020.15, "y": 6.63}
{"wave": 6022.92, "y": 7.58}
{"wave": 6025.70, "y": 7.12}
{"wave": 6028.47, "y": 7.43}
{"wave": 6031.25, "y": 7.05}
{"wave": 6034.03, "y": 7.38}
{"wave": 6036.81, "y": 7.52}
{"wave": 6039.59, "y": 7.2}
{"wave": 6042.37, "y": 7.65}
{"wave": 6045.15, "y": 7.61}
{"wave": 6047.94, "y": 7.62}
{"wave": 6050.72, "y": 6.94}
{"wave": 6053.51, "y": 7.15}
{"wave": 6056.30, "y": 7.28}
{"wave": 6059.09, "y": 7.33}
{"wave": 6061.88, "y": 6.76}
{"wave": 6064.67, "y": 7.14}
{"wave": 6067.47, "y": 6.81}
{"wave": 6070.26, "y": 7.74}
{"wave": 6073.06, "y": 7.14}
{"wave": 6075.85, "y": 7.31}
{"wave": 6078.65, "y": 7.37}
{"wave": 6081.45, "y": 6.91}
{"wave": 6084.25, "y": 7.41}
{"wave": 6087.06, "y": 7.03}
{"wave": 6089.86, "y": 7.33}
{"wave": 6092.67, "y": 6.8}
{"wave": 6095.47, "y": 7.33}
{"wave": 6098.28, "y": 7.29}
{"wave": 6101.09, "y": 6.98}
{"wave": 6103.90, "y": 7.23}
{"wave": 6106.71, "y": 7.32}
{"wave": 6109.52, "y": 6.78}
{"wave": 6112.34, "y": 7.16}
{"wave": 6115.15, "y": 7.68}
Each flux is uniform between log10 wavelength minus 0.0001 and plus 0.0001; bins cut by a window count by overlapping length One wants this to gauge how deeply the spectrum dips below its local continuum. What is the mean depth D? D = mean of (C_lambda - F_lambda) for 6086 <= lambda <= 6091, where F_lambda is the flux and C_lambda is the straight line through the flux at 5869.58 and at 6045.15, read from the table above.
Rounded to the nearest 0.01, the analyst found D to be 0.48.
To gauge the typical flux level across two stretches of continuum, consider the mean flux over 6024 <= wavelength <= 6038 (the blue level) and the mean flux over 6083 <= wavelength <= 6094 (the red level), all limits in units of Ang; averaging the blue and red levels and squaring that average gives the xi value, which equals 52.1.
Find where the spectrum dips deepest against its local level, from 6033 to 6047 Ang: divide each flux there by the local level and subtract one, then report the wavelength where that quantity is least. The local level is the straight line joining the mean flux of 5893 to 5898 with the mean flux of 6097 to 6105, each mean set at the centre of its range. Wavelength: 6039.59 Ang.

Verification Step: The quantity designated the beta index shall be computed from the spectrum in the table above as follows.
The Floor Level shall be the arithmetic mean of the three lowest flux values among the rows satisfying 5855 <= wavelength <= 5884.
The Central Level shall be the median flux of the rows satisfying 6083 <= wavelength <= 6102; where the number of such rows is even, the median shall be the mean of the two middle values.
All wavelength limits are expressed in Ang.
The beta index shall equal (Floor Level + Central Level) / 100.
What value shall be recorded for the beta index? 0.140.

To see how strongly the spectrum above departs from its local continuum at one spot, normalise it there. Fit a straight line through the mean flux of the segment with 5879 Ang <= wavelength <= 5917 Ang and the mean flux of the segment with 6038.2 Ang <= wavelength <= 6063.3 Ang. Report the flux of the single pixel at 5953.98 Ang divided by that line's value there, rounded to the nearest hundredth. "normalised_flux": 0.99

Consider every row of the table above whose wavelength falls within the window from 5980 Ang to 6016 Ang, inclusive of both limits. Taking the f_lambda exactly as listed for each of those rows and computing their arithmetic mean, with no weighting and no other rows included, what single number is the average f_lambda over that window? 7.19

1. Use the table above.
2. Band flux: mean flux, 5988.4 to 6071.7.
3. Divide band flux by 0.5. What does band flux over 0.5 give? 14.5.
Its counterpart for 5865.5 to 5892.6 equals 13.7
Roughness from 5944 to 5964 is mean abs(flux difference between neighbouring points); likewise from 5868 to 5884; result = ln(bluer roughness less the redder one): -1.7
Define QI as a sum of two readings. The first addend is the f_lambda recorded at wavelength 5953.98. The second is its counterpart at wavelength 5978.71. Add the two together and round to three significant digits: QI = 13.7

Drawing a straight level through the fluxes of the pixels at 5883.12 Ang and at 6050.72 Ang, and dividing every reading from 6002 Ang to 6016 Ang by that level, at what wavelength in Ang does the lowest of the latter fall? 6014.61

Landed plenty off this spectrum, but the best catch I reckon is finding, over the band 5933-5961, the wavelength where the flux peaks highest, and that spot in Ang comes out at 5937.55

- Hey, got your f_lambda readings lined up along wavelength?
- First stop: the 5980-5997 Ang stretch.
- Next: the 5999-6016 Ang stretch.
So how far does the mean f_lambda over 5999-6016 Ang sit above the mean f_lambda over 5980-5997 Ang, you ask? 0.1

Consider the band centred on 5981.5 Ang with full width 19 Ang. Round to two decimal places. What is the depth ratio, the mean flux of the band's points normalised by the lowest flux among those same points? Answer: 1.03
